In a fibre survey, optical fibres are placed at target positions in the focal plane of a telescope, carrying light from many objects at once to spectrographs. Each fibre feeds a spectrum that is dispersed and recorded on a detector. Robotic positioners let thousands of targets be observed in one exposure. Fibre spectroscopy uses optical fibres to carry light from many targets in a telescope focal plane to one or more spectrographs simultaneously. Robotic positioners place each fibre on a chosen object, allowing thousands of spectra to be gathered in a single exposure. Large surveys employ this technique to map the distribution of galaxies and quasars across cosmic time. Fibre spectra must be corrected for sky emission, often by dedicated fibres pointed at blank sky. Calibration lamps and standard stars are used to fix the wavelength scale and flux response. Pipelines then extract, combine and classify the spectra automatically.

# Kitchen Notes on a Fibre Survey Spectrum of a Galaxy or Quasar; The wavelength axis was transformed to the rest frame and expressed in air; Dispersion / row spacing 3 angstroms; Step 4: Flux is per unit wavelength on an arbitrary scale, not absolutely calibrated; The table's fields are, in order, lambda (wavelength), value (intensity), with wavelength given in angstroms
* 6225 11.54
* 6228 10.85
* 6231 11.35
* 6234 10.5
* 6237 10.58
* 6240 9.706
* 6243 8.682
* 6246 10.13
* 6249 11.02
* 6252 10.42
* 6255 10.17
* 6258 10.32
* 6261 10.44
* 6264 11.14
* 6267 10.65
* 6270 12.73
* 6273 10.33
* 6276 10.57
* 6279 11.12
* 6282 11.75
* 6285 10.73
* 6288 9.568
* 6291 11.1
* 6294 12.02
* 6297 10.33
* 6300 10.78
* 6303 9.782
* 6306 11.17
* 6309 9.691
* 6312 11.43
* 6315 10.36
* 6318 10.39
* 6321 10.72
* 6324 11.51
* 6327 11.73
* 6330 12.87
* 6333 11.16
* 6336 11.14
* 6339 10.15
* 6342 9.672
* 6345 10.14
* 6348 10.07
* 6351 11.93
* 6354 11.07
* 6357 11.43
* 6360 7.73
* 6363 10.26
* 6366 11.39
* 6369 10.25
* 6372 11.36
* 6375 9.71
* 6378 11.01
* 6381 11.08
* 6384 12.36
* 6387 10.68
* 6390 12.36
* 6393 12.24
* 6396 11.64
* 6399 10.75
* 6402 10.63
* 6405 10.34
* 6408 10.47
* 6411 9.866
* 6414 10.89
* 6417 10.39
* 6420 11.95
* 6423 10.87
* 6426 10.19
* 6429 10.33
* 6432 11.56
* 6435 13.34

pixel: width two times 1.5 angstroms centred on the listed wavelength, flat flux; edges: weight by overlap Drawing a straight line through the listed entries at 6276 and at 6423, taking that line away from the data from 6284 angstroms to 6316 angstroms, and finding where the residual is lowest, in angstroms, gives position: 6288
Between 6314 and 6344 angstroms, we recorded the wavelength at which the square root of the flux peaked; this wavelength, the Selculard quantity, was 6330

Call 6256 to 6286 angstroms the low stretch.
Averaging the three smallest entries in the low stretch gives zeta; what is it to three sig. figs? 10.4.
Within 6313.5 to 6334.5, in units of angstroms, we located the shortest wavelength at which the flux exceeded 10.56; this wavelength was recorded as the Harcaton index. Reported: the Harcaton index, 6321 angstroms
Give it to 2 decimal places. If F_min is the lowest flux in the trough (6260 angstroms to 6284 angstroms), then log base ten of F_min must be 1.01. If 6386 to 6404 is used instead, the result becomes 1.03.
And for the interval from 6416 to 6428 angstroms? 1.01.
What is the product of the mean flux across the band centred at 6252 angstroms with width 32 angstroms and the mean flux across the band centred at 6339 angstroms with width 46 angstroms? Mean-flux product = 111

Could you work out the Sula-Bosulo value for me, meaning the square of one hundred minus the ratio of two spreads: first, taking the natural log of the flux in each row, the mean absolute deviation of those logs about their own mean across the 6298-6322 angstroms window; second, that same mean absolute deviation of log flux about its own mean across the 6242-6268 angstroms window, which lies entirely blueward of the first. 9796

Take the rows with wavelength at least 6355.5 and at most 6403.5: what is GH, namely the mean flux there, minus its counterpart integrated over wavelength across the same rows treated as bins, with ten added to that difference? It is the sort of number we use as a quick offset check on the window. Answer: -503.7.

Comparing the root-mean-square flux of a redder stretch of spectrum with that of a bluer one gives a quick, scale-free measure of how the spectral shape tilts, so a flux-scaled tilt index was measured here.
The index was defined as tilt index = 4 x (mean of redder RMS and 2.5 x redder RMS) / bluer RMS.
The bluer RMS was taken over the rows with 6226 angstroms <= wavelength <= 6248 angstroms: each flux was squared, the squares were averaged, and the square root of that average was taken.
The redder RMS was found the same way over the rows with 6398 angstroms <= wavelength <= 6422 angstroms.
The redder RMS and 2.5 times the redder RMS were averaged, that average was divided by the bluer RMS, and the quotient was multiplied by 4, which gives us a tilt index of 7.3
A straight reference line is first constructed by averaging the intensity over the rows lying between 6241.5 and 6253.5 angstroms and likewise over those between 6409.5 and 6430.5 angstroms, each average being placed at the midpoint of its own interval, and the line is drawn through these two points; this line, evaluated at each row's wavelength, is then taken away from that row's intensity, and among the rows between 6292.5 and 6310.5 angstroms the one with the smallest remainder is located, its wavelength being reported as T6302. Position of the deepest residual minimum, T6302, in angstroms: 6309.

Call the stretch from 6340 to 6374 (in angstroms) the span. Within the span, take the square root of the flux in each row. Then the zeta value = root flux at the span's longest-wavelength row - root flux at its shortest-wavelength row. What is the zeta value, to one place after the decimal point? 0.3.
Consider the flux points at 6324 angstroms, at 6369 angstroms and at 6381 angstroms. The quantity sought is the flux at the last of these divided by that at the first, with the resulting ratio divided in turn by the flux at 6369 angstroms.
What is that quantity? 0.094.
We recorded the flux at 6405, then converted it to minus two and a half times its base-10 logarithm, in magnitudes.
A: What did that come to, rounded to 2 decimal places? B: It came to -2.54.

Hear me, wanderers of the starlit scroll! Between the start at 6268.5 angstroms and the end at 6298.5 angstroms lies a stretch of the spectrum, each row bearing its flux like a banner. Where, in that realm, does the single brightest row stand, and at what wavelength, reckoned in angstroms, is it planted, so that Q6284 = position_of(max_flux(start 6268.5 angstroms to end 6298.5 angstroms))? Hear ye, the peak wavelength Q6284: 6270 angstroms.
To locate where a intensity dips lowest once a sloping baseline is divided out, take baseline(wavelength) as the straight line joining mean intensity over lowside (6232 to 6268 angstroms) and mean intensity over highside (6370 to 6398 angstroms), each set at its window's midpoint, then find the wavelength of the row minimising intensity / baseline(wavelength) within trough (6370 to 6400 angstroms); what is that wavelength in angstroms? 6375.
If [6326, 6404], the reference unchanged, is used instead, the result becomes 6360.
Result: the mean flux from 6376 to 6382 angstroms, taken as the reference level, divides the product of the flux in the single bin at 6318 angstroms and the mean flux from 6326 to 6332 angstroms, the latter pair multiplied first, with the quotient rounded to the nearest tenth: 11.6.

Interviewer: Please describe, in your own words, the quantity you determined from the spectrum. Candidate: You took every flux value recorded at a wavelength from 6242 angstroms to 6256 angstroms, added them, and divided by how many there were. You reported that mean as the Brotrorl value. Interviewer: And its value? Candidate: 10.1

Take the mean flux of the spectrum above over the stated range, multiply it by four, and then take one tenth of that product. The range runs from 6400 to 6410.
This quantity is 4.19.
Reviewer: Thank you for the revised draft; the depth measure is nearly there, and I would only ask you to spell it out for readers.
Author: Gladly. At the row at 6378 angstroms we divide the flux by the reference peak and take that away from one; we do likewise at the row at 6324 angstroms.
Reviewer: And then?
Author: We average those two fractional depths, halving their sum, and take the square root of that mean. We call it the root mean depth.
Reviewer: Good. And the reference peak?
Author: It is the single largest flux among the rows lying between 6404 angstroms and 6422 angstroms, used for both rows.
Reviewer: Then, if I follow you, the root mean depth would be 0.24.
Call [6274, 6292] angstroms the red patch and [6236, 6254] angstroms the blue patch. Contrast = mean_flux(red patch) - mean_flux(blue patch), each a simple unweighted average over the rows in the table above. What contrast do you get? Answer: 0.7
